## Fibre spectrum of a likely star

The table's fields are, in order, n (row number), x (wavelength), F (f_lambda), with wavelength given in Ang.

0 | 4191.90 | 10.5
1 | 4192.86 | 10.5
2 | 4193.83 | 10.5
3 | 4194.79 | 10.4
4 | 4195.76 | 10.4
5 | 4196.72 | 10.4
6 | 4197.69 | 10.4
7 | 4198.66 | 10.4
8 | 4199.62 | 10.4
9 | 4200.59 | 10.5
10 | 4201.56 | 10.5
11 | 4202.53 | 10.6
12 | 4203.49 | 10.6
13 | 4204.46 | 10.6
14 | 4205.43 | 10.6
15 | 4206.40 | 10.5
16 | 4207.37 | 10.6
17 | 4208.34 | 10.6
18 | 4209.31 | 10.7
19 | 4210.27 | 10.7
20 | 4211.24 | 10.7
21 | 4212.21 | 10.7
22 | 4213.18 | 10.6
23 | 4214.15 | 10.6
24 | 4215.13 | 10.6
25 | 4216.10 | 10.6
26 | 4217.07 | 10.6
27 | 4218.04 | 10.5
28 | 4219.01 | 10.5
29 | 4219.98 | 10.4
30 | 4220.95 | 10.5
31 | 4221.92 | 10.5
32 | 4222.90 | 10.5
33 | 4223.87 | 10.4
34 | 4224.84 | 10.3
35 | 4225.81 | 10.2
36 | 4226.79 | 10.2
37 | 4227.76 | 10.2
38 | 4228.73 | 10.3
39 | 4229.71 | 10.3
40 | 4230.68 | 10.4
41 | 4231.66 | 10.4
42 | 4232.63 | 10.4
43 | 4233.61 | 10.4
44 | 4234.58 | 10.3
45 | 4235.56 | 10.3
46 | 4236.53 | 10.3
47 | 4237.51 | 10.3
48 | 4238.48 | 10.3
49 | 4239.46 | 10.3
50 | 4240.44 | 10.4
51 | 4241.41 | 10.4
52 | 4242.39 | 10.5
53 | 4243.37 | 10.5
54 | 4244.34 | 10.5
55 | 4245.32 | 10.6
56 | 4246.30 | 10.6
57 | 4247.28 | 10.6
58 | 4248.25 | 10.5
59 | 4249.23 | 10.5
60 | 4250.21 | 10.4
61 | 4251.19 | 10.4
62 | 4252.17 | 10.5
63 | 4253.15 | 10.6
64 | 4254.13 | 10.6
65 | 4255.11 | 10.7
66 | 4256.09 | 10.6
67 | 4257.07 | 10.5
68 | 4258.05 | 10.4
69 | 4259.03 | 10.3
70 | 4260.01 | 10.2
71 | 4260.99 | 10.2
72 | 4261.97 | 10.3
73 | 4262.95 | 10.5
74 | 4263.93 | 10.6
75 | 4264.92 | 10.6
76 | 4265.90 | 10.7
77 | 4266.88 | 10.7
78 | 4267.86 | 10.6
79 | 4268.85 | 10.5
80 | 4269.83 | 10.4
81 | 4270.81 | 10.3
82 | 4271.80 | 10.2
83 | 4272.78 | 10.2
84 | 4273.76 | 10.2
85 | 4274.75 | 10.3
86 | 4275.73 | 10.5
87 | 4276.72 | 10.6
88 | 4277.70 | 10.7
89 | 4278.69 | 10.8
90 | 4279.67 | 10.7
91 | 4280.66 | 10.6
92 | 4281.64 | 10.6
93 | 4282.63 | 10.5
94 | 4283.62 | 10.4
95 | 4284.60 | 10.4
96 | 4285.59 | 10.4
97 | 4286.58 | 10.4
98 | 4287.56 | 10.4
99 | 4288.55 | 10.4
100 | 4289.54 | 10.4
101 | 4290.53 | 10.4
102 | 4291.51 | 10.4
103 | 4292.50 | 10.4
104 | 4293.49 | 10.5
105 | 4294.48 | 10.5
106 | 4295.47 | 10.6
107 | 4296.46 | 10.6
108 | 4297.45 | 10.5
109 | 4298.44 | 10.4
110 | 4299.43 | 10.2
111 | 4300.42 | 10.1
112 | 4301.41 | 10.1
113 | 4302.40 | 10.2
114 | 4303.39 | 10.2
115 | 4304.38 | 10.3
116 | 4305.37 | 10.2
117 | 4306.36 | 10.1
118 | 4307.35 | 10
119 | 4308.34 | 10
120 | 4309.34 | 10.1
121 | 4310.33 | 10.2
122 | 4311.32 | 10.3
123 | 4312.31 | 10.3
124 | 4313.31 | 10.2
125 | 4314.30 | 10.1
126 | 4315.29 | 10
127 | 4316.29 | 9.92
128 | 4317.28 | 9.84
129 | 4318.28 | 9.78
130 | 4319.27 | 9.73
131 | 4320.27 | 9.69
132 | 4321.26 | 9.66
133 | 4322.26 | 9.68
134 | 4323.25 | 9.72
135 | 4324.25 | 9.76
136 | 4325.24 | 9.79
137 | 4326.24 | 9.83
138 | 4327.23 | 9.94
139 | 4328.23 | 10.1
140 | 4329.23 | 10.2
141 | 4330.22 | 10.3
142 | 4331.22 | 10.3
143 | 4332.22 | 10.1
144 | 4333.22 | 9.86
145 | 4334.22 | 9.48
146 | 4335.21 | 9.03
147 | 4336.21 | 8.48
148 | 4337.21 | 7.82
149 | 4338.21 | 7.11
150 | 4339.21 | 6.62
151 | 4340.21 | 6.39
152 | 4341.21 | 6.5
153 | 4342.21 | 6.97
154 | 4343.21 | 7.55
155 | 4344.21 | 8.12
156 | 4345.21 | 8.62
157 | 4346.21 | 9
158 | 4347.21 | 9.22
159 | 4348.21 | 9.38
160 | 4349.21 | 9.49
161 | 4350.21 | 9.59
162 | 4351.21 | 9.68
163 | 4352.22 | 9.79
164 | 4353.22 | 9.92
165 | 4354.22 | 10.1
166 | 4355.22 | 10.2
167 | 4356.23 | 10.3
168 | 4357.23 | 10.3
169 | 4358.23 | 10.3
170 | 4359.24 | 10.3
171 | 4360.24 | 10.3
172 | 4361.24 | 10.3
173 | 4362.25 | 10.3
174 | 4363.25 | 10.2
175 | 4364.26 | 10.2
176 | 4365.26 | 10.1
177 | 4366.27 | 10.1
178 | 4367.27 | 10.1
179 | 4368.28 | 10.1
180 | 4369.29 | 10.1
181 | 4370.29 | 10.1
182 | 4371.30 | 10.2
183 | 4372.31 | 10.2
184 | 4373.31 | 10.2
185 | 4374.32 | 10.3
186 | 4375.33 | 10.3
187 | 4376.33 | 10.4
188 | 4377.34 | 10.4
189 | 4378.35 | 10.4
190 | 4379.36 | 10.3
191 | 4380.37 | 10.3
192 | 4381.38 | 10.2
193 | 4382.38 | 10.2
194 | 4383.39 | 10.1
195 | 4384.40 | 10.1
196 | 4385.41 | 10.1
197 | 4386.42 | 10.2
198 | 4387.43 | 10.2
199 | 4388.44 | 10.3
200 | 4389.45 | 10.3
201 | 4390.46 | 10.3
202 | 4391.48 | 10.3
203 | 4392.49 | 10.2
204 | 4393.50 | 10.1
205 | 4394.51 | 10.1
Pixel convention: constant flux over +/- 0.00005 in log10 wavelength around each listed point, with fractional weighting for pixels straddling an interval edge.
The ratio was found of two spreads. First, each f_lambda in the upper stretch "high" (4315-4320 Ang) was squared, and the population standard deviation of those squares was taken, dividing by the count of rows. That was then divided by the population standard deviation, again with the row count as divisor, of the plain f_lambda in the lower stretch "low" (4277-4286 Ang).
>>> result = 13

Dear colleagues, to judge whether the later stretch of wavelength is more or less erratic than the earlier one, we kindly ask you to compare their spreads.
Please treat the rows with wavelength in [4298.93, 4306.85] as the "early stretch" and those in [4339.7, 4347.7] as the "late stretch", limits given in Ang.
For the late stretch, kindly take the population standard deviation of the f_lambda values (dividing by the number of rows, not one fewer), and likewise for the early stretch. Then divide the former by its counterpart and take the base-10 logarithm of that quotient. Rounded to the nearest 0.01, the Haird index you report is 1.20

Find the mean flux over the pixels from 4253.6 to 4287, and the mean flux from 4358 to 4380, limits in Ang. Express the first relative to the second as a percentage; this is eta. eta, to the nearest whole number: 102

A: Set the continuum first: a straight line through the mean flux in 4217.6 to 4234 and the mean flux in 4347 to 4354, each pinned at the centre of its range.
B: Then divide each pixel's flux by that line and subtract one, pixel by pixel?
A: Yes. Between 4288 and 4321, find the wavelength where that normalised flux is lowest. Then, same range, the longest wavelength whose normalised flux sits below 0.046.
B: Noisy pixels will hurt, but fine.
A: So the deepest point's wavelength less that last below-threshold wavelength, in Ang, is 0.0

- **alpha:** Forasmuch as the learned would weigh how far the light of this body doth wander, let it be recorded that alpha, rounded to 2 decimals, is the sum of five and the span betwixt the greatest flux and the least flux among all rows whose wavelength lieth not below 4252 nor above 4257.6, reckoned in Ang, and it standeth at 5.20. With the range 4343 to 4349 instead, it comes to 6.83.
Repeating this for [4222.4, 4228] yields 5.30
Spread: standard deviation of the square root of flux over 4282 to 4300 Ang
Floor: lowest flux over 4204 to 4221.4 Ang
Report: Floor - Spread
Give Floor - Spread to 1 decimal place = 10.4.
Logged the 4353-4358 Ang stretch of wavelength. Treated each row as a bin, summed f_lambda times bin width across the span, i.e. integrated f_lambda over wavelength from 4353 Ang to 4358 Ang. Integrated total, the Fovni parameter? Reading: 51.0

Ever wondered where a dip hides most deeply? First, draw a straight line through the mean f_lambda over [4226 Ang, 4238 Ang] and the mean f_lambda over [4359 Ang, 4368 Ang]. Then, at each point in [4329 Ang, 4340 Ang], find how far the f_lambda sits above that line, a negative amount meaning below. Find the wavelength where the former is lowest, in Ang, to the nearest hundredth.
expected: 4339.21 Ang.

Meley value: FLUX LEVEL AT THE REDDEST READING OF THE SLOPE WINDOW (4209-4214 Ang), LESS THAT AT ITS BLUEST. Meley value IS -0.10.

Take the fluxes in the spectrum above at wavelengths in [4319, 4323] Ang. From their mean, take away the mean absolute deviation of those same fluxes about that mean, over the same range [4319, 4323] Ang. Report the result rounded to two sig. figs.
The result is 9.7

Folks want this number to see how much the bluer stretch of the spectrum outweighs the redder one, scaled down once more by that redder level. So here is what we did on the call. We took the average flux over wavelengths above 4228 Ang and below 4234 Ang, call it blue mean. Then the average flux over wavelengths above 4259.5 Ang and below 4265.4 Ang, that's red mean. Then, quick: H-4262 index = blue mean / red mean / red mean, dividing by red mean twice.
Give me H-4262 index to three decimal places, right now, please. 0.096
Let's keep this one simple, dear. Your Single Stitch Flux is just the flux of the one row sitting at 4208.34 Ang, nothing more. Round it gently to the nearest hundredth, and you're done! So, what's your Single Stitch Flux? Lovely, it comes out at 10.60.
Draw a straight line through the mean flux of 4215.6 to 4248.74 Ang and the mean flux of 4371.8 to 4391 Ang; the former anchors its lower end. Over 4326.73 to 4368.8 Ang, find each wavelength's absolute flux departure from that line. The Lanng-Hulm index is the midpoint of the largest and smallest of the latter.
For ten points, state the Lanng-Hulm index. 2.0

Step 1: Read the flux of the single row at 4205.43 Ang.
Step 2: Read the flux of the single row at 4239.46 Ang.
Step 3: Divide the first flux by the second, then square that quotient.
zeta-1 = 1.06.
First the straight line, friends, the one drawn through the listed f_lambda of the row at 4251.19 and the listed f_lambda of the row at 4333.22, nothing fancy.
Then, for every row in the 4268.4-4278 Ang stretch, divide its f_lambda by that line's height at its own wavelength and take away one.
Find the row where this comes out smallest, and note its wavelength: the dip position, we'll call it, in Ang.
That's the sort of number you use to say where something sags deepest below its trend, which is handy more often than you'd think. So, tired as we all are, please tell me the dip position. 4271.80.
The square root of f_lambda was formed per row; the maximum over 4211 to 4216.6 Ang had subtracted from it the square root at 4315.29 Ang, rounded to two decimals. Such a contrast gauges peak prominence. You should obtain 0.11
